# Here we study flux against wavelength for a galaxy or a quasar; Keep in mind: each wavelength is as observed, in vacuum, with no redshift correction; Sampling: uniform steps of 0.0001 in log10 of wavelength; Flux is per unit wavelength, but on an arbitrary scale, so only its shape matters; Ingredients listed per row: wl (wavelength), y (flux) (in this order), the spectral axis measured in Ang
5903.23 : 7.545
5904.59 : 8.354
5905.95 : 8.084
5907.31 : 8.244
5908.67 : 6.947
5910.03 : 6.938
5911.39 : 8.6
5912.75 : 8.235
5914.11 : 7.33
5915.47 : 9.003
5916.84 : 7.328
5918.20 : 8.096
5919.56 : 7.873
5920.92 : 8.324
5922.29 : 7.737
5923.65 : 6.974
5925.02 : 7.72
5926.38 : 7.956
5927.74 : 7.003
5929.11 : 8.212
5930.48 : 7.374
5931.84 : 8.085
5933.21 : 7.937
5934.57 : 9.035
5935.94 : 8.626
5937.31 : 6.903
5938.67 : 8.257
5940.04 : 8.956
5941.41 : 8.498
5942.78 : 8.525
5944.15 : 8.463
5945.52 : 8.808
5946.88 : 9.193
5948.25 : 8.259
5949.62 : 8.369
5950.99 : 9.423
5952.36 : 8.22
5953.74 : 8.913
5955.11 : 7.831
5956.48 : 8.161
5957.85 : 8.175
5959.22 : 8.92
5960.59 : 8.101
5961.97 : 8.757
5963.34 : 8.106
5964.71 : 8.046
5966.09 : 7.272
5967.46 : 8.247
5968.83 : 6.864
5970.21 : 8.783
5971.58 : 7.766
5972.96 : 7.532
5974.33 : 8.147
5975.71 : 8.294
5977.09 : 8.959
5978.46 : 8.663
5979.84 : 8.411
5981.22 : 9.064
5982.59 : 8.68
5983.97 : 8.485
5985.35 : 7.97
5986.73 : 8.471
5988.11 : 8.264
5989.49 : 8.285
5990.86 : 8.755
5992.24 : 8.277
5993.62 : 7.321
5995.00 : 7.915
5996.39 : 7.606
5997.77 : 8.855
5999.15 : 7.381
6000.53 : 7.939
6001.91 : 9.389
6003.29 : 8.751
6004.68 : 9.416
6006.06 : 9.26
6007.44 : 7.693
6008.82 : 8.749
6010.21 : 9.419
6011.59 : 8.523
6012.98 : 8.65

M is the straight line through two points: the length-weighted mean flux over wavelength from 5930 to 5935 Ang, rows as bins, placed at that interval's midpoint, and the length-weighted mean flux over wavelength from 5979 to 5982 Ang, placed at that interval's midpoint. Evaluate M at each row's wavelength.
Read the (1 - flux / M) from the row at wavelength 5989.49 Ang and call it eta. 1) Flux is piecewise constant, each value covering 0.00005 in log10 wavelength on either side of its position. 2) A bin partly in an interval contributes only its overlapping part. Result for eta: 0.064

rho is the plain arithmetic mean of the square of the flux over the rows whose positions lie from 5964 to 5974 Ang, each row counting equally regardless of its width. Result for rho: 61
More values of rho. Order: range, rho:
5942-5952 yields 76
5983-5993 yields 70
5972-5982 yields 71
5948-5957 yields 72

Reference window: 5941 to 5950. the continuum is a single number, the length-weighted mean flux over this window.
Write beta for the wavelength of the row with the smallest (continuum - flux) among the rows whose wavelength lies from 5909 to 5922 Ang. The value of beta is 5915.47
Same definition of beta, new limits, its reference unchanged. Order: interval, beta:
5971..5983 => 5981.22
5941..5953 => 5950.99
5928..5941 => 5934.57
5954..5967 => 5959.22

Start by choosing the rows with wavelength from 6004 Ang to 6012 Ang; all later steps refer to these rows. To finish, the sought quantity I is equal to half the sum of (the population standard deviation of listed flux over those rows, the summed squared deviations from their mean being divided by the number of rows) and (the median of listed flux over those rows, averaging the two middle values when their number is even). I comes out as 4.81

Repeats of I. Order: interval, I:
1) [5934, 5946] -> 4.56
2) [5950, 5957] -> 4.40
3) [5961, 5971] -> 4.38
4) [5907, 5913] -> 4.47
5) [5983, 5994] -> 4.34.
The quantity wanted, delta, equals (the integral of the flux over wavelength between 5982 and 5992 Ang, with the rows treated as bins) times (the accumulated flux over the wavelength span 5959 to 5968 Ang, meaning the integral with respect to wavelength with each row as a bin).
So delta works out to 6180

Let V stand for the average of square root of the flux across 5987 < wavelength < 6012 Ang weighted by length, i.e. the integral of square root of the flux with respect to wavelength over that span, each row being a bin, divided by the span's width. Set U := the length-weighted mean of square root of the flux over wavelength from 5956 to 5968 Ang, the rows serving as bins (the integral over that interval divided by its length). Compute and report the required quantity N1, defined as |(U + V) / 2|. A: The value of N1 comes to 2.88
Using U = 2.86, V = 2.90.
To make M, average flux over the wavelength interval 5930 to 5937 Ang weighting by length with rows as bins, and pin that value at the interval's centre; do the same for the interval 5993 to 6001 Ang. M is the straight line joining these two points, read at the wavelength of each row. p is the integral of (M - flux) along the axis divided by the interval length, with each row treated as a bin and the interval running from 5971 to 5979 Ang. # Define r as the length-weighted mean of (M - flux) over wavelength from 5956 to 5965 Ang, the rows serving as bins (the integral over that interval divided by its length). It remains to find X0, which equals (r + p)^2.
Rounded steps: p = -0.3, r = -0.31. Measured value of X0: 0.3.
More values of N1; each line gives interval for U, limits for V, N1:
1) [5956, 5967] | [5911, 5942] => 2.84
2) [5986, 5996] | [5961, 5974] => 2.84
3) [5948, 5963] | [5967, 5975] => 2.86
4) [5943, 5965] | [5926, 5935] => 2.86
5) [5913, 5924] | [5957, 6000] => 2.83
